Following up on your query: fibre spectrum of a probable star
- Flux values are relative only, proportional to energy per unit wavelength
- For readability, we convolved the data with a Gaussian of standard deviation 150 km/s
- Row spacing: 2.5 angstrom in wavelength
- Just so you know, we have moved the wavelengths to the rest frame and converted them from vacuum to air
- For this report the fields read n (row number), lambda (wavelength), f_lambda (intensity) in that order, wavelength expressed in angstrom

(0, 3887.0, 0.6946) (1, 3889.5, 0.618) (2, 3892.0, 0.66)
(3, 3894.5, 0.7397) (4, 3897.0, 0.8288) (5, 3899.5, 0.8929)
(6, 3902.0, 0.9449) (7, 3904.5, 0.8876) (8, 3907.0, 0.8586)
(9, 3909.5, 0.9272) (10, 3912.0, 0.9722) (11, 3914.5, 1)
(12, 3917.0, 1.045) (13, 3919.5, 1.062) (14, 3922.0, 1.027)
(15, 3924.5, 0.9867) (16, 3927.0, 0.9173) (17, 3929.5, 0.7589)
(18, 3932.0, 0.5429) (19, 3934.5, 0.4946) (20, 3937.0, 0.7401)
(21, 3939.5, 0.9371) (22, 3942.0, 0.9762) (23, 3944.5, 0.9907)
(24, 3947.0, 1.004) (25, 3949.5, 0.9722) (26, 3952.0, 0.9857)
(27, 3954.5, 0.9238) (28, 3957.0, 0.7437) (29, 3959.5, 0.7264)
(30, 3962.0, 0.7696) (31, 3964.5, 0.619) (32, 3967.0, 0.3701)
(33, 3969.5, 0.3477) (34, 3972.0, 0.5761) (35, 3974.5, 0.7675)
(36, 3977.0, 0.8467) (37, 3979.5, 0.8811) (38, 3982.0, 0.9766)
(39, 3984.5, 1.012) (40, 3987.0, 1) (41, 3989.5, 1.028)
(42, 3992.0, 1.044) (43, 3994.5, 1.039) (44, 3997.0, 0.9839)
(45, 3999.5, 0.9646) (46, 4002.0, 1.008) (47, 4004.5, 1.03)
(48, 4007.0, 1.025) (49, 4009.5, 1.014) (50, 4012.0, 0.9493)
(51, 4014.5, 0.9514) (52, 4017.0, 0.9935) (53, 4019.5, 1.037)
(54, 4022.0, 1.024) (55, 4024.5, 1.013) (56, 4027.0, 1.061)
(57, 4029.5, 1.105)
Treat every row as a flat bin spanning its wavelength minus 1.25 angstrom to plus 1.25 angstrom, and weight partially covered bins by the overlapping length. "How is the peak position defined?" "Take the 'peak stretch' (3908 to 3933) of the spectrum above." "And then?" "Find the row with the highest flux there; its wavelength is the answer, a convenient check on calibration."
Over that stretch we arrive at 3919.5 angstrom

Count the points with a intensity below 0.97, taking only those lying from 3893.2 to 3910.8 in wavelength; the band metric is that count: 7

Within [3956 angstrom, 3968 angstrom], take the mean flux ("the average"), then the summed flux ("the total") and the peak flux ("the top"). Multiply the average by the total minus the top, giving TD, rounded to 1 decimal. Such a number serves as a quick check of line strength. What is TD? 1.6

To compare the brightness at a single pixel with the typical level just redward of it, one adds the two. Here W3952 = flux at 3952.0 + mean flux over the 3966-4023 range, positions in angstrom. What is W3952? 1.89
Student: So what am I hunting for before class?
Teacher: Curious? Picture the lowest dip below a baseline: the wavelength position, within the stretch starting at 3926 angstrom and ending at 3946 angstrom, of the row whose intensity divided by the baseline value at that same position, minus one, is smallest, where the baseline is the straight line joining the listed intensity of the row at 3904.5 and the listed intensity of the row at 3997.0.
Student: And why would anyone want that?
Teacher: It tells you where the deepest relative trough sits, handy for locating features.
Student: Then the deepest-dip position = 3934.5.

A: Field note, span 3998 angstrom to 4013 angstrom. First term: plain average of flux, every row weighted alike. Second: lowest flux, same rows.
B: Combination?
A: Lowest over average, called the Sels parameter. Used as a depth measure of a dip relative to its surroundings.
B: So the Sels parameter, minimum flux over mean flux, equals 0.95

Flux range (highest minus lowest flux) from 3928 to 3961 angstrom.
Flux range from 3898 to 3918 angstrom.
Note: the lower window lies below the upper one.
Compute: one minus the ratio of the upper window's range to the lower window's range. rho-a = -1.7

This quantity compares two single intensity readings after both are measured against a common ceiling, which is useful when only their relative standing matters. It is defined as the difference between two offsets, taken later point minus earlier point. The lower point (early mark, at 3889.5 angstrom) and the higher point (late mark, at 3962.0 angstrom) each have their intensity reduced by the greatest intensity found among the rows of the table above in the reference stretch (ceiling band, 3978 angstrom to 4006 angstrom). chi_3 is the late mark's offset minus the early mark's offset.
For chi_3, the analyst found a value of 0.15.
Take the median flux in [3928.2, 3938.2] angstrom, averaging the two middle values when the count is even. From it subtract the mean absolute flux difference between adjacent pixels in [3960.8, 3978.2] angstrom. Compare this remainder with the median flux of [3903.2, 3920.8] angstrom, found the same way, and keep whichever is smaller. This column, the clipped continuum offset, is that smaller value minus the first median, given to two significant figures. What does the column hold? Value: -0.15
